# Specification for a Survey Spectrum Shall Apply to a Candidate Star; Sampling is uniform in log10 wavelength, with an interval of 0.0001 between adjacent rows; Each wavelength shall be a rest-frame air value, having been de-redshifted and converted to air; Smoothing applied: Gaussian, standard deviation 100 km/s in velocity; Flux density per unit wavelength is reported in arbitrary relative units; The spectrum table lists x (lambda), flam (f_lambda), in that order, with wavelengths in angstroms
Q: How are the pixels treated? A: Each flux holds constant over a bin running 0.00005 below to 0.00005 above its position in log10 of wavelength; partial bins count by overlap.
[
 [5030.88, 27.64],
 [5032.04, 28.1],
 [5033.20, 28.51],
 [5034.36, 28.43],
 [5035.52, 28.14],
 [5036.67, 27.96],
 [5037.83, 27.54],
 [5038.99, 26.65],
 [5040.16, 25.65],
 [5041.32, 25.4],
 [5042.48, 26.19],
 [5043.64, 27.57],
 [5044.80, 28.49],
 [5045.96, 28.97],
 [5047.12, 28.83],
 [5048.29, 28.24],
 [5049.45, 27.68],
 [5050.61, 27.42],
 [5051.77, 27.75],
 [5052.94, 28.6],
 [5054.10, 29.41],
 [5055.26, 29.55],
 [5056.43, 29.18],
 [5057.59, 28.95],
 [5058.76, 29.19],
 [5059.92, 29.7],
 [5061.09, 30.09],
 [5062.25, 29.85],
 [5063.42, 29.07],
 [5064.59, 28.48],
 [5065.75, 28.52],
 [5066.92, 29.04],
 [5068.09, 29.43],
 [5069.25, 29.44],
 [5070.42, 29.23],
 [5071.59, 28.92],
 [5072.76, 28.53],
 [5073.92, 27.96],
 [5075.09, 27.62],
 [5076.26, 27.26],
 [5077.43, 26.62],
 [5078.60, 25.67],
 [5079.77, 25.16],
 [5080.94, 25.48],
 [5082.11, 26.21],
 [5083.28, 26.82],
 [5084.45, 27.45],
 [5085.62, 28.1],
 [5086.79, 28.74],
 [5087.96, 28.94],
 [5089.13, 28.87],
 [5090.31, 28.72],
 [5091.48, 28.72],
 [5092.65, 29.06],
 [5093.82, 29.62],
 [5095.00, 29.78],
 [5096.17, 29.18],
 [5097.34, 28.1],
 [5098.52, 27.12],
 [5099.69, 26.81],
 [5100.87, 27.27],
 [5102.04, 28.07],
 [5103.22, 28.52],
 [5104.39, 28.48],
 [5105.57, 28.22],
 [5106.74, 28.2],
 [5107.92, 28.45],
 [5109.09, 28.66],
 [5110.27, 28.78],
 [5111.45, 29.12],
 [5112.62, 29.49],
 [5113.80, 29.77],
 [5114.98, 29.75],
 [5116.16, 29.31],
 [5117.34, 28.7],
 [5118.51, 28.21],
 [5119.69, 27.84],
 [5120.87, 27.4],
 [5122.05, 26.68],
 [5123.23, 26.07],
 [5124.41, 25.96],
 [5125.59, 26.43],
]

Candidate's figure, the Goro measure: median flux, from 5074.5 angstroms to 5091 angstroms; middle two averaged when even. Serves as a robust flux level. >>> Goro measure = 27.4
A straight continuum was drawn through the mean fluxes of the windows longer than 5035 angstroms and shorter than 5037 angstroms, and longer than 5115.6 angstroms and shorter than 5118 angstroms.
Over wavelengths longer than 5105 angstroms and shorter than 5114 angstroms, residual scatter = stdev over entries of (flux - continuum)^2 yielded 0.2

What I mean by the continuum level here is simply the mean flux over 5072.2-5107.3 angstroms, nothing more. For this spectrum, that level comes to 27.8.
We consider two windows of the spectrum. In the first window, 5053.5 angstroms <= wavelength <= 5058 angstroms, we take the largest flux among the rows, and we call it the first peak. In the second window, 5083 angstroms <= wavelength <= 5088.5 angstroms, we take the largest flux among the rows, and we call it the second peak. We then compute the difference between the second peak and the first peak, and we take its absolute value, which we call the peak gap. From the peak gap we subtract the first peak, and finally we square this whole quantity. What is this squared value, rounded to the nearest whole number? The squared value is 838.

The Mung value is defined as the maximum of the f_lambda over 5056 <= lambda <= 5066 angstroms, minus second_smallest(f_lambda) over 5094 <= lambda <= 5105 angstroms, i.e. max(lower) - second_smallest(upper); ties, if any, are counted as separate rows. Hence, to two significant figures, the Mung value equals 3.0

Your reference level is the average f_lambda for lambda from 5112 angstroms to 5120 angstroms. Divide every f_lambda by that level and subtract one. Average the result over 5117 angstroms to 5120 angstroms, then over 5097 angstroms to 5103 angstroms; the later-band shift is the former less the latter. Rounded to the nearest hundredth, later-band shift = 0.03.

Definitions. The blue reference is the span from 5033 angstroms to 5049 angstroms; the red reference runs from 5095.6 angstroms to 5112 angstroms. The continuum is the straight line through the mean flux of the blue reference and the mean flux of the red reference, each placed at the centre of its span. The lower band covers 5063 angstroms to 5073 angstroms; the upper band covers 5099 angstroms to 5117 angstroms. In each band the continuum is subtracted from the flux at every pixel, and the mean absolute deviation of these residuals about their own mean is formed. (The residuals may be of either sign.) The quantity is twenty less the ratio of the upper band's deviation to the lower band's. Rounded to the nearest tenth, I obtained 18.1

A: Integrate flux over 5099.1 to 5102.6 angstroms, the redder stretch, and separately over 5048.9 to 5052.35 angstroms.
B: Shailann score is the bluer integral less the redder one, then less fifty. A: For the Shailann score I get -50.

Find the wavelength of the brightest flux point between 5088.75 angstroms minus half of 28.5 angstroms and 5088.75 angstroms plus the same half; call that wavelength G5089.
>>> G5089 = 5095.00 angstroms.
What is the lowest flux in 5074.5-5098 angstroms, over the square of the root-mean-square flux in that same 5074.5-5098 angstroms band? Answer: 0.0325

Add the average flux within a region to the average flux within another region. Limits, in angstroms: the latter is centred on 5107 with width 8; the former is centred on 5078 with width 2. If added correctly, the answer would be 54.6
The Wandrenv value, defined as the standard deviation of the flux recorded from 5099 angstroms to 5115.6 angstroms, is 0.8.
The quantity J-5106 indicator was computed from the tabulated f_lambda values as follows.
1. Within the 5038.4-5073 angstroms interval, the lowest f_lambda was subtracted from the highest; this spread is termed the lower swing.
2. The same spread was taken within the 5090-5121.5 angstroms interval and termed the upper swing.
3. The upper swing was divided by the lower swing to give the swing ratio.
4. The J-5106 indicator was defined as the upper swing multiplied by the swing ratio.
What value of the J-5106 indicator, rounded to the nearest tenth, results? 1.9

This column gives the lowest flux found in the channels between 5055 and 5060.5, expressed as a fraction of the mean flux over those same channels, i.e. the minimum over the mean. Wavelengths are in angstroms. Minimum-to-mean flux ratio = 0.988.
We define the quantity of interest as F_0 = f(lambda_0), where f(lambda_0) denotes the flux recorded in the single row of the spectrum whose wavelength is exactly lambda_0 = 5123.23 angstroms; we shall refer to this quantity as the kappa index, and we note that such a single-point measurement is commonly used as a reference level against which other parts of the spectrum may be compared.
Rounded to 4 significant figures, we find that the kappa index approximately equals 26.07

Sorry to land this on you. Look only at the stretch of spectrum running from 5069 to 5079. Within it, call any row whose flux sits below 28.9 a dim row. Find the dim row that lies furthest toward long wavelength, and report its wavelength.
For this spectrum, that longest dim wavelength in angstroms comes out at 5078.60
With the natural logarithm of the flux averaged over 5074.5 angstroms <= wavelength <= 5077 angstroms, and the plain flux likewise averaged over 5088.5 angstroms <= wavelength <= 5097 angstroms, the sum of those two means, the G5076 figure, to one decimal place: 32.4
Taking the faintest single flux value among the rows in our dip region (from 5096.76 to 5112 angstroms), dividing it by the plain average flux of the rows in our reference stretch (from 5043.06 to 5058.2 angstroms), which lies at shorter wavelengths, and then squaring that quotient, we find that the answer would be 0.884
